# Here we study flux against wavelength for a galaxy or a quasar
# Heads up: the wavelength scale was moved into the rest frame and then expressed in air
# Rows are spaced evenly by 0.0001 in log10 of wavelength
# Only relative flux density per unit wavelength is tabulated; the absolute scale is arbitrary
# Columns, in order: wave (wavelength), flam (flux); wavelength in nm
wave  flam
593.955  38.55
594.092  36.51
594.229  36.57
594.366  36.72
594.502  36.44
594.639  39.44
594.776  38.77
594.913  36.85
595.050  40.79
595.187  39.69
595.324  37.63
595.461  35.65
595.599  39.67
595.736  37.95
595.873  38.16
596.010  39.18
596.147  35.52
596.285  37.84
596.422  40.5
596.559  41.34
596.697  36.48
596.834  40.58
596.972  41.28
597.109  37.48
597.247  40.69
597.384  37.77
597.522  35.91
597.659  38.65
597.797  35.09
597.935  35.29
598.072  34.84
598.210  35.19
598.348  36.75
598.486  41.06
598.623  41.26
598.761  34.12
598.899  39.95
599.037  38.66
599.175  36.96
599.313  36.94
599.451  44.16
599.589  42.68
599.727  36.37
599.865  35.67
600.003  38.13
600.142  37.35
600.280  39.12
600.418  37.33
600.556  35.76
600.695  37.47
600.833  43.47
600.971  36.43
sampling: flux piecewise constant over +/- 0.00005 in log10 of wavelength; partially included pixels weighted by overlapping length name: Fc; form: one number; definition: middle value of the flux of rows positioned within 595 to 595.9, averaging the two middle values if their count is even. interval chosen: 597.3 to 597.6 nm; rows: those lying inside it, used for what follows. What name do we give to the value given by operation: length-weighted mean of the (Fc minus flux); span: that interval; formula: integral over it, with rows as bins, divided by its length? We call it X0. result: 1.1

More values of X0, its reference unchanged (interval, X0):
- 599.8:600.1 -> 1.2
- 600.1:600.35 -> -0.2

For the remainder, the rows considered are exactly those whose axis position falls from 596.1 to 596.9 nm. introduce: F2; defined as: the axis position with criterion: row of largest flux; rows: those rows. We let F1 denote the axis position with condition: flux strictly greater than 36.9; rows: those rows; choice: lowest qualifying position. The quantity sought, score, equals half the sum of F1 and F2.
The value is 596.42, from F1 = 596.285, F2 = 596.559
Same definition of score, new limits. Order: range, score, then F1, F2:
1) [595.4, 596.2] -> 595.60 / 595.599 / 595.599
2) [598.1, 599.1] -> 598.55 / 598.486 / 598.623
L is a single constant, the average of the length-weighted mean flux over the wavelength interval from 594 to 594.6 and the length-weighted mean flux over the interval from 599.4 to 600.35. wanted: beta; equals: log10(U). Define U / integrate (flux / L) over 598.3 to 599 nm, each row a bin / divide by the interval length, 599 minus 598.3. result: 0.009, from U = 1.02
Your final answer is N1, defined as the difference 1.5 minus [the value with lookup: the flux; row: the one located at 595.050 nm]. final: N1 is -39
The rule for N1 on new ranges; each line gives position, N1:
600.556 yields -34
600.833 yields -42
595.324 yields -36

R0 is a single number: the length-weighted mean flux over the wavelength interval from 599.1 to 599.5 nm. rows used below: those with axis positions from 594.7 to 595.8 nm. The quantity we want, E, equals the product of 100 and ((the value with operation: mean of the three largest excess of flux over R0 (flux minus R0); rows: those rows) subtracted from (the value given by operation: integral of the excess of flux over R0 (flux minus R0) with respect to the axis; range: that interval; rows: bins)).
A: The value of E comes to -174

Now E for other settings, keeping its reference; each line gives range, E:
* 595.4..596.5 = -178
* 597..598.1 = -202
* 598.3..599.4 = -250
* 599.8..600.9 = -231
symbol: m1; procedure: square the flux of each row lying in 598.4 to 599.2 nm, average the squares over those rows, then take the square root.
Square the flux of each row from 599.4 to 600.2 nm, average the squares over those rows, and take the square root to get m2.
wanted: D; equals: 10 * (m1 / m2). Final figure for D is 9.9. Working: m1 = 38.7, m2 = 39.2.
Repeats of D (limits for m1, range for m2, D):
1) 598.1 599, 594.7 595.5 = 10.0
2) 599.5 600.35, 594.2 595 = 10.2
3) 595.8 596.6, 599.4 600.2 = 9.9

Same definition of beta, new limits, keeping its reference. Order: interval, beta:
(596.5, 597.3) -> 0.019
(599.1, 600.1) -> 0.009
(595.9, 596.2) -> -0.003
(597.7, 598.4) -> -0.028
